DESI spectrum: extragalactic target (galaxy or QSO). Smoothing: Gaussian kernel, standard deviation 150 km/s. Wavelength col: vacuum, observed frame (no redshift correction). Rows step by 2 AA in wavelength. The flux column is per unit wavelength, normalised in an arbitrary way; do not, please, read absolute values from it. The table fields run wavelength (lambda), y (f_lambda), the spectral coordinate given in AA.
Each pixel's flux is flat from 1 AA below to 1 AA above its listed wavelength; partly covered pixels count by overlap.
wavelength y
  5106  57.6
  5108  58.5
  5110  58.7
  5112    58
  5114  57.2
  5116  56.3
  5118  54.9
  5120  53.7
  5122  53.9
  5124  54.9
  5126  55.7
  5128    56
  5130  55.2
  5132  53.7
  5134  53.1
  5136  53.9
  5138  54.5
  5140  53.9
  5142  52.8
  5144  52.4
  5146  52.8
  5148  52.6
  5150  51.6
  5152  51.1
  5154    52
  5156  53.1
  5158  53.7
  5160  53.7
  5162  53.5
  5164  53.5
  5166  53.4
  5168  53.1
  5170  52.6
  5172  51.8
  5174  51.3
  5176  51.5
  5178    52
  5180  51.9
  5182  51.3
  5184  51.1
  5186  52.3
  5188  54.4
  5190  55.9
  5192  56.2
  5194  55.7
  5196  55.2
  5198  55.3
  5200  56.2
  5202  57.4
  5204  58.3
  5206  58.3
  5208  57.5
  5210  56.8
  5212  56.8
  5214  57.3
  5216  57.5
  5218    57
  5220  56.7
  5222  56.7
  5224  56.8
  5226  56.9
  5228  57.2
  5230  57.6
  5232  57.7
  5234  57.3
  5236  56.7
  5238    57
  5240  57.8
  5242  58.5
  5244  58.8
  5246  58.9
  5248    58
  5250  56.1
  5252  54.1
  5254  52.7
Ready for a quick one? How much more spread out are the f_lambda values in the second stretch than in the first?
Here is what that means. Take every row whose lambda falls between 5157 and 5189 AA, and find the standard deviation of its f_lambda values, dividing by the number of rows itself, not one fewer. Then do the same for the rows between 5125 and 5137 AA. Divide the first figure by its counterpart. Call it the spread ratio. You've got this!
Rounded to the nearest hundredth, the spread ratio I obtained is 0.94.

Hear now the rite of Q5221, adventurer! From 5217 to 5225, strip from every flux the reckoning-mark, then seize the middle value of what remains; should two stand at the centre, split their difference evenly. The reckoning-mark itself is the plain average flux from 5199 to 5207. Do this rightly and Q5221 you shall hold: -0.8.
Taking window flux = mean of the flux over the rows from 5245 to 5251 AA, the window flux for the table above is 57.7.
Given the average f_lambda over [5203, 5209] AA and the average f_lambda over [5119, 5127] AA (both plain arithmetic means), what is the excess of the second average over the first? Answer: -3.5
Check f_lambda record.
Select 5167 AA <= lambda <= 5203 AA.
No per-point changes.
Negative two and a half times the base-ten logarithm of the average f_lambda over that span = -4.32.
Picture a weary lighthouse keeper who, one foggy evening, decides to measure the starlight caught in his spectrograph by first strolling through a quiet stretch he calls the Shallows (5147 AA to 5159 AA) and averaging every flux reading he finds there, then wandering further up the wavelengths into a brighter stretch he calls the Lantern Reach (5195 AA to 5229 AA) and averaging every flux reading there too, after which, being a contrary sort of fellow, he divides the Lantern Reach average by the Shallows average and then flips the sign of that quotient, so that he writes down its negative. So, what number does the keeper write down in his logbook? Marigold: -1.09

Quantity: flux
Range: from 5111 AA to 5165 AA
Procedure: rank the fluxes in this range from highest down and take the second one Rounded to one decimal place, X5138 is 57.2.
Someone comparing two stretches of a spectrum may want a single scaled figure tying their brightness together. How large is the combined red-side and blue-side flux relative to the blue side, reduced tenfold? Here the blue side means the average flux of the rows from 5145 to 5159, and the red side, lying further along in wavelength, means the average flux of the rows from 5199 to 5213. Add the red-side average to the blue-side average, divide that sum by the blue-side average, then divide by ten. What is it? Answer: 0.209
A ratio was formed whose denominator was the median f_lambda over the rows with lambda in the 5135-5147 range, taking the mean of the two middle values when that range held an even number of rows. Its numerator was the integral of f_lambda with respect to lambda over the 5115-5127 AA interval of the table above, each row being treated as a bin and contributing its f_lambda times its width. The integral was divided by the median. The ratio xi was 12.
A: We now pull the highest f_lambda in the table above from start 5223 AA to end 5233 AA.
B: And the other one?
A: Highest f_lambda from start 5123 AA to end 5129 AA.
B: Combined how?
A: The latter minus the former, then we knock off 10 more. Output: -11.7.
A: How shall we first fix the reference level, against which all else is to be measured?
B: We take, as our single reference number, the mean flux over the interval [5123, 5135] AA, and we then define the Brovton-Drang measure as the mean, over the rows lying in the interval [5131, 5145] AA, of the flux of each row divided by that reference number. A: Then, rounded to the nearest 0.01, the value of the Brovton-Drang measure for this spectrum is 0.98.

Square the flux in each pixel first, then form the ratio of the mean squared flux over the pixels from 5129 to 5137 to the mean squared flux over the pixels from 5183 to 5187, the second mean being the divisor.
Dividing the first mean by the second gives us 1.09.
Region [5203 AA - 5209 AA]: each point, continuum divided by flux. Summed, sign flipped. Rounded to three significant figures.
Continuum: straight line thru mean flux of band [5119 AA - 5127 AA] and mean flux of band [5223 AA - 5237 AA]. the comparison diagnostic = -2.93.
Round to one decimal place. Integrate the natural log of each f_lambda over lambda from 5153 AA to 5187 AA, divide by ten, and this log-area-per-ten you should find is 13.5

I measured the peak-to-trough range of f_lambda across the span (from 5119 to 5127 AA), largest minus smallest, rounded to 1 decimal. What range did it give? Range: 2.0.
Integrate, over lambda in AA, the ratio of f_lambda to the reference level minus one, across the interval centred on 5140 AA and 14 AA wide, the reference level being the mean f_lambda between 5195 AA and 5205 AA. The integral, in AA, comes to -0.78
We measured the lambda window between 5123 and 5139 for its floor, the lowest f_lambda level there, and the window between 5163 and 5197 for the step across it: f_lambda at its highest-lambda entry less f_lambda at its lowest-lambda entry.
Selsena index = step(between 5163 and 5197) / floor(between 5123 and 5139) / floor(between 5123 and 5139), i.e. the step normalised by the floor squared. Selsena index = 0.0006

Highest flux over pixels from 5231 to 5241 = 57.8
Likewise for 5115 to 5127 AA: 56.3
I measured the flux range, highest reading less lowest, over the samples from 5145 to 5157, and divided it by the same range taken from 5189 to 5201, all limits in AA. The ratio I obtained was 2.0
